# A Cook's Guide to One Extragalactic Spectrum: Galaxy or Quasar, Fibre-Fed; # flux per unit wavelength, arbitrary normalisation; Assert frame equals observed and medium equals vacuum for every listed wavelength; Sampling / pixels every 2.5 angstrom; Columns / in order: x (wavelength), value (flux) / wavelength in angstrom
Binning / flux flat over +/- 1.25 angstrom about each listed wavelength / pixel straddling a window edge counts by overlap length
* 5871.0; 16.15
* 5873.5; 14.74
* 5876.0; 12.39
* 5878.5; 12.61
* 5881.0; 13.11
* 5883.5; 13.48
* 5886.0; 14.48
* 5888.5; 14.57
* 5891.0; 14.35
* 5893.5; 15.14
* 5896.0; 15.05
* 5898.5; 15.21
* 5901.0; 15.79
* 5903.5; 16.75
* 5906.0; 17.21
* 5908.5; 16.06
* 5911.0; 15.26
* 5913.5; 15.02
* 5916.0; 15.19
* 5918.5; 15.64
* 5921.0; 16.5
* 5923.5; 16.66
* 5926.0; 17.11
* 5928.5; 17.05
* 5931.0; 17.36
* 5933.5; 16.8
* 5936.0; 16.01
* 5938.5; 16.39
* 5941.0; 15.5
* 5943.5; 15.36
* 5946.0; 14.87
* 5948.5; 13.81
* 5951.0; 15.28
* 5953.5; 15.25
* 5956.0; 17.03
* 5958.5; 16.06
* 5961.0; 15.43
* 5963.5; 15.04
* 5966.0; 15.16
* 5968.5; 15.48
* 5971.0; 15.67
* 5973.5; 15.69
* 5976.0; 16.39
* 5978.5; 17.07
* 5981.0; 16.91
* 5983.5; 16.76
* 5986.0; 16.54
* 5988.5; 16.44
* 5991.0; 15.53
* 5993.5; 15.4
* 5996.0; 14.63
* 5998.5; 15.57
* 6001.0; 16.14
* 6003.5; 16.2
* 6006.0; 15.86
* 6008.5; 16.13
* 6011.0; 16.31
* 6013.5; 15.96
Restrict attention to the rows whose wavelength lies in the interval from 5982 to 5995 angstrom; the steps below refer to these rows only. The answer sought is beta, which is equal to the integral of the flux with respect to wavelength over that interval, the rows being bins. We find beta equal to 210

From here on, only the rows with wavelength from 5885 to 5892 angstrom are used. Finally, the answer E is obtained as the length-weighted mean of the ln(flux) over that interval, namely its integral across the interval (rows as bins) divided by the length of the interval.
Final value 2.67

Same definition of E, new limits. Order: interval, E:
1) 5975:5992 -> 2.81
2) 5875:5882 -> 2.54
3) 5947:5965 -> 2.73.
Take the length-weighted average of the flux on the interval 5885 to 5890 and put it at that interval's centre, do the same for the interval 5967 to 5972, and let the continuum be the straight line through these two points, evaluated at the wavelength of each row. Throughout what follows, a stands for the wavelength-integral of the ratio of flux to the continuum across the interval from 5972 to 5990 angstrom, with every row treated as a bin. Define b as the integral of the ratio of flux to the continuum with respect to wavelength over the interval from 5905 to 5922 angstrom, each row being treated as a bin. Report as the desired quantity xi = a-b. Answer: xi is 0.8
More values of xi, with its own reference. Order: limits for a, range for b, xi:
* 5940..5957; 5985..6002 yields 0.1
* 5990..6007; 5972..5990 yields -2.3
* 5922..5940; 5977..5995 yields 1.3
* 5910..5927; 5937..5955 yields 0.1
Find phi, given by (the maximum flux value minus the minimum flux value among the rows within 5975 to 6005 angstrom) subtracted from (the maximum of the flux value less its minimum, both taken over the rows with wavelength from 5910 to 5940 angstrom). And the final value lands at -0.1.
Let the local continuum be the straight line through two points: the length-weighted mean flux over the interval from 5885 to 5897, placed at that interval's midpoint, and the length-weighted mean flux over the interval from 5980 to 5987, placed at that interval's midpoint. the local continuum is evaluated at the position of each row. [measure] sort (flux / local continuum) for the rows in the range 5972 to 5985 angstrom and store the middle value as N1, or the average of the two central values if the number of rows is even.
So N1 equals 1.00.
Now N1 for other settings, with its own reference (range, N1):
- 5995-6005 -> 0.93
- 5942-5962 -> 0.95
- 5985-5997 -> 0.92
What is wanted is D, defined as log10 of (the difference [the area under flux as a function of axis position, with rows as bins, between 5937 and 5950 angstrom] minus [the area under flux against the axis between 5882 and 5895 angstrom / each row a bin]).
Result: 1.0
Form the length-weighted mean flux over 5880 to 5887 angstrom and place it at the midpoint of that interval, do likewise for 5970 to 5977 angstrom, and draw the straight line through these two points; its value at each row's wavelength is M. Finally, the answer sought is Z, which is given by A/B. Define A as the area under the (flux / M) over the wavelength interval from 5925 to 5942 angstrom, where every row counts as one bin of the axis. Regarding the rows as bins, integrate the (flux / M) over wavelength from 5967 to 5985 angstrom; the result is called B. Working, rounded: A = 18.93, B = 18.3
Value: 1.03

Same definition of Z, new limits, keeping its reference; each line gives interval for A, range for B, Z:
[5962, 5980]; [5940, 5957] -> 1.06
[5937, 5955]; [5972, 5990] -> 0.98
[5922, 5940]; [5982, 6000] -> 1.16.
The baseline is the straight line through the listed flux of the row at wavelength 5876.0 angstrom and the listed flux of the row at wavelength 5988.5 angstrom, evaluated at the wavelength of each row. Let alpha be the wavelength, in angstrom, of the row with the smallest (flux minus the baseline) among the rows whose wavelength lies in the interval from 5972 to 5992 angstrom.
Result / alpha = 5991.0 angstrom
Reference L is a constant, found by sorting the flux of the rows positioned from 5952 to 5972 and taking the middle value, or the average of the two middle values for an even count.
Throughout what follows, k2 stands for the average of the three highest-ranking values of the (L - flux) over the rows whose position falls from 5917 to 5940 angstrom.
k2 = -0.6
